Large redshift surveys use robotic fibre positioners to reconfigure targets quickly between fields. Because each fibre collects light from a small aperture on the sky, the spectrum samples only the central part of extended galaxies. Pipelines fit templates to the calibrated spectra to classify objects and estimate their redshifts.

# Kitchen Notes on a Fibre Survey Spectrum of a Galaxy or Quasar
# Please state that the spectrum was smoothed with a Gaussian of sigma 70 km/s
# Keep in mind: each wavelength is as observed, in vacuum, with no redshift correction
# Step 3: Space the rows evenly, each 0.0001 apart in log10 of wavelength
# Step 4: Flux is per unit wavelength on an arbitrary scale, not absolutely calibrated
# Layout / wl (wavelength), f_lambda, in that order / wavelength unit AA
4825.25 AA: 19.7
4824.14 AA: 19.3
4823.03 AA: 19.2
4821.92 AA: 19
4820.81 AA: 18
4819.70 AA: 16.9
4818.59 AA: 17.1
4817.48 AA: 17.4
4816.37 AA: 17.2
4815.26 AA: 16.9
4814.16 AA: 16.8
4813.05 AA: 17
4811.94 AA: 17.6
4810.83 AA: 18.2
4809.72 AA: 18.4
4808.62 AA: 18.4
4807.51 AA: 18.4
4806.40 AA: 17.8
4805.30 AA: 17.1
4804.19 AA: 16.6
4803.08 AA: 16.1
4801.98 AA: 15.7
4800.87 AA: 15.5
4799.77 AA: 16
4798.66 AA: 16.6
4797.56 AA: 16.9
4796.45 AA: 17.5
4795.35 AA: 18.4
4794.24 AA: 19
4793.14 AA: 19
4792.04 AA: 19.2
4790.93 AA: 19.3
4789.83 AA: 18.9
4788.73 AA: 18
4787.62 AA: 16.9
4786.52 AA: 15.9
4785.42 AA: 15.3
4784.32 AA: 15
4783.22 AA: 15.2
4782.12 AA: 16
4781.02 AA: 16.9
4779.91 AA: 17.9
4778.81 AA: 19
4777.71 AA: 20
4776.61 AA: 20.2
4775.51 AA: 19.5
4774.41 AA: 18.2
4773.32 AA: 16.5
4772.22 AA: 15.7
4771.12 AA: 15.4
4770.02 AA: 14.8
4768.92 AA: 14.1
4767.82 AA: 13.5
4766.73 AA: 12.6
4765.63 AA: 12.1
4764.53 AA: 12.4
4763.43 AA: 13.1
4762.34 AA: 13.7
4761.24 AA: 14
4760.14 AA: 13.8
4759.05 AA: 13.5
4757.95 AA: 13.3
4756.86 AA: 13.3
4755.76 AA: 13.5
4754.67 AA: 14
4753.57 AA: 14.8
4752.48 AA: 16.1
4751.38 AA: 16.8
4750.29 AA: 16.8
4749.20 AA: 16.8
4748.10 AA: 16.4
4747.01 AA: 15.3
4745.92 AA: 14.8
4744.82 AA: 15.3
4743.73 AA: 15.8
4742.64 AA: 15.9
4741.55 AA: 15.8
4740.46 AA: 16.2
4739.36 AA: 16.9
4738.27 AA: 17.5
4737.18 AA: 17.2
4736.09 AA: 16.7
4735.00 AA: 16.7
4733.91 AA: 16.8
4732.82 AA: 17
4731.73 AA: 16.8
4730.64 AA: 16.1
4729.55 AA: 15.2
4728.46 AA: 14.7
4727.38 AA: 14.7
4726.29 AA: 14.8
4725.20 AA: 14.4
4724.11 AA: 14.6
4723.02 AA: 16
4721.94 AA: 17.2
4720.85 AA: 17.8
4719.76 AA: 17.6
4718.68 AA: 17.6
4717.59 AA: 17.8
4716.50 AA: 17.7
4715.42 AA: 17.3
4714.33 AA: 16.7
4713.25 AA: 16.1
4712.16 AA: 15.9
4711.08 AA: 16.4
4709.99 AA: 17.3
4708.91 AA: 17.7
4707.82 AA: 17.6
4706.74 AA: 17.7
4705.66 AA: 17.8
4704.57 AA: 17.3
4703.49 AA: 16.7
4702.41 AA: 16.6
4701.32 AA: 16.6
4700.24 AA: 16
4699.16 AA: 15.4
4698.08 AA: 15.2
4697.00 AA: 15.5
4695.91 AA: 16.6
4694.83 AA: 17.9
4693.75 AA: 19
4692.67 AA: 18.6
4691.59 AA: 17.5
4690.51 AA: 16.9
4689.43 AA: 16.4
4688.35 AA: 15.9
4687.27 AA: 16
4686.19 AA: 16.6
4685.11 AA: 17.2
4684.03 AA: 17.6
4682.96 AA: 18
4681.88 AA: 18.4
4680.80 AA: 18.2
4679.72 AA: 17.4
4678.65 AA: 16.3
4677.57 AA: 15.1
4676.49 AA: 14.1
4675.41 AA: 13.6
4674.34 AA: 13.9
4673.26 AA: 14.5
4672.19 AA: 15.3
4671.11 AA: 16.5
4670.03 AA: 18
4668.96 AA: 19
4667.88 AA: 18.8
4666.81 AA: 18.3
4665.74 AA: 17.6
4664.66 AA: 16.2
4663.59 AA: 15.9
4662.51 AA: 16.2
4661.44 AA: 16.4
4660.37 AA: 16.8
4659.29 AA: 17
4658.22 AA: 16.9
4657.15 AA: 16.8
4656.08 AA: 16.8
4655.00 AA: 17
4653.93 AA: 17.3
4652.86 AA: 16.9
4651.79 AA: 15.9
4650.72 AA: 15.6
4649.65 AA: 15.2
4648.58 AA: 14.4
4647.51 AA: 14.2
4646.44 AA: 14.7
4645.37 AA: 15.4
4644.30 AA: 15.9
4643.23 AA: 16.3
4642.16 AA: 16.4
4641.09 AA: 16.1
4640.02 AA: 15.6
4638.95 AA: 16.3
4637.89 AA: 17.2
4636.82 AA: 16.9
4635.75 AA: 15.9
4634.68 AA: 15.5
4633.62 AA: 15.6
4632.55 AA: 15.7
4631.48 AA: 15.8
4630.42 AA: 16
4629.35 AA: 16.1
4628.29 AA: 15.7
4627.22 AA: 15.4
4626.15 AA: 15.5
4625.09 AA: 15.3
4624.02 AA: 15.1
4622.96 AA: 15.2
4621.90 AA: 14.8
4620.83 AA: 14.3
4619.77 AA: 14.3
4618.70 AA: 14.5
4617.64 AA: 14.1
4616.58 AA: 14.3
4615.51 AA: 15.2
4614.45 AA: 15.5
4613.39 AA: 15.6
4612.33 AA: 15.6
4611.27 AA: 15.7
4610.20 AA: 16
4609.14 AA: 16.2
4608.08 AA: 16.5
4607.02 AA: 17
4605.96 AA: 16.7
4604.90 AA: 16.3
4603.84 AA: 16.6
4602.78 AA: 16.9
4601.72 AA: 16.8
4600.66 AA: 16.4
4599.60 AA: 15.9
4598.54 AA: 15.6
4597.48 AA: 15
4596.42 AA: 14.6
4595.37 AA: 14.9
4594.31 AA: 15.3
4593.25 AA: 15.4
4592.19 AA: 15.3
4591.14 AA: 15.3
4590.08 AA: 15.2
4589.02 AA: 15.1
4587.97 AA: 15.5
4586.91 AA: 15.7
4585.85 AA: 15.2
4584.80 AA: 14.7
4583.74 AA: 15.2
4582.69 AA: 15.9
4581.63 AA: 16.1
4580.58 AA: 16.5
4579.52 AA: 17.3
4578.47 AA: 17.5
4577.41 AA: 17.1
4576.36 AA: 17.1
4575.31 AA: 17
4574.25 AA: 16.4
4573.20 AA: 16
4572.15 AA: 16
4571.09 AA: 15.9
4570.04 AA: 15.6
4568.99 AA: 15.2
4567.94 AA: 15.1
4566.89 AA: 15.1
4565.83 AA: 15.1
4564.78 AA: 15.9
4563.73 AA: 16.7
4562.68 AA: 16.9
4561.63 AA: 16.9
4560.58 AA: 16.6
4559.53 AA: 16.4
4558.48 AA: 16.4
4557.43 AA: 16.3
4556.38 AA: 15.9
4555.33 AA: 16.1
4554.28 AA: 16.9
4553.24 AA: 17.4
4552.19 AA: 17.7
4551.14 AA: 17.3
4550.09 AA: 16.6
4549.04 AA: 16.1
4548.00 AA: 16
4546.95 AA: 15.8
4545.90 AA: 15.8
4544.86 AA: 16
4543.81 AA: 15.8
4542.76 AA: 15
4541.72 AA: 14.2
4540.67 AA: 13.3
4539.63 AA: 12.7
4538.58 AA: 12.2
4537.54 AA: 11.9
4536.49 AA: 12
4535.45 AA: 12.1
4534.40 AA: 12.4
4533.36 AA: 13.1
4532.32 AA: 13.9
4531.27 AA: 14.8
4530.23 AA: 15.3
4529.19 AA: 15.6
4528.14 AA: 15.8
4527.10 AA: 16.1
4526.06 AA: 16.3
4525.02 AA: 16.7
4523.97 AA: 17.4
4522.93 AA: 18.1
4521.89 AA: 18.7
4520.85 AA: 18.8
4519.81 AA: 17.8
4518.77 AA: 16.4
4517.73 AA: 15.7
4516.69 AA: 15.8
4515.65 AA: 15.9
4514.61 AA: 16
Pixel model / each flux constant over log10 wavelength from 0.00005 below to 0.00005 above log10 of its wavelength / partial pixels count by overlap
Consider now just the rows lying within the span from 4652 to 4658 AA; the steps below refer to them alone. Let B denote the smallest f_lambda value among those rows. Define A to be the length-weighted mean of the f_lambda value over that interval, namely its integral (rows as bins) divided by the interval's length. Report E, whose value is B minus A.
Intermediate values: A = 16.9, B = 16.8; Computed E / -0.10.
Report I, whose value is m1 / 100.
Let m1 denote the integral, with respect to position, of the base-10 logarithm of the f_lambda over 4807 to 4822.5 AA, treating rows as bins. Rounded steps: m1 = 19.3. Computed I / 0.193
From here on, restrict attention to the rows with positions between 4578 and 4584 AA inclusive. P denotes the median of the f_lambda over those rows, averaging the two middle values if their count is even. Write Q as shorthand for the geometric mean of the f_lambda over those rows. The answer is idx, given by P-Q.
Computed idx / -0.10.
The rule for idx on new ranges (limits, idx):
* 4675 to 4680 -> -0.14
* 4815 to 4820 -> 0.00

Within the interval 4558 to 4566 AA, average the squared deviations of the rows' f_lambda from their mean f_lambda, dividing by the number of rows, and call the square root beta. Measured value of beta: 0.57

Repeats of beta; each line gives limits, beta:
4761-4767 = 0.69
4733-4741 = 0.38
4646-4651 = 0.52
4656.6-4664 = 0.38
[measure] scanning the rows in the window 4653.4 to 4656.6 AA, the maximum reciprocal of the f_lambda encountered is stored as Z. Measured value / 0.060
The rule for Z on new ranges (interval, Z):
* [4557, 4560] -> 0.061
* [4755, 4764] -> 0.076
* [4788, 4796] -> 0.056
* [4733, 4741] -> 0.062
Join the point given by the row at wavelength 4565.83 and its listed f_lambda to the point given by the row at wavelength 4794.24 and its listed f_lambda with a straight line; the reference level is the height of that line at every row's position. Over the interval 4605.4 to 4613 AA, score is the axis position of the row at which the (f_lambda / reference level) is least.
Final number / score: 4612.33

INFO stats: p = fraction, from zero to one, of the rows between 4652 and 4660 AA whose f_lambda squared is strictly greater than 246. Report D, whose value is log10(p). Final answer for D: 0.00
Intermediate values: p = 1.00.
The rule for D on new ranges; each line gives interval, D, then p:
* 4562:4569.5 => -0.37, 0.43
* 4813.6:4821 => 0.00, 1.00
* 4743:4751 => -0.24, 0.57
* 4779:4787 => -0.24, 0.57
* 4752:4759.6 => -0.85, 0.14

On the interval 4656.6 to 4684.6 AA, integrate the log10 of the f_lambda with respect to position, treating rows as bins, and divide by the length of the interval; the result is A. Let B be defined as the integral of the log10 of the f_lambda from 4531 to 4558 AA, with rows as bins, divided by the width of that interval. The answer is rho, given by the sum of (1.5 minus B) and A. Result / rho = 1.55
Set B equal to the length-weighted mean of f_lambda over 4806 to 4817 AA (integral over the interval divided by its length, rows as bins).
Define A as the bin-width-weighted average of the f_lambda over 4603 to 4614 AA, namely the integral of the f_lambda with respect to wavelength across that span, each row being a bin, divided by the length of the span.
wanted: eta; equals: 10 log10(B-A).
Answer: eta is 2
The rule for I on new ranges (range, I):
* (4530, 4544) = 0.157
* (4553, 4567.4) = 0.175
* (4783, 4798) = 0.186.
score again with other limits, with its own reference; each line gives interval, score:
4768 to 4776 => 4768.92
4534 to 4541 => 4537.54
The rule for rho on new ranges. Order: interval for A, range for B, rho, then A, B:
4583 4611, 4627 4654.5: 1.50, 1.20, 1.20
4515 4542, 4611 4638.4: 1.49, 1.18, 1.19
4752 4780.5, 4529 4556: 1.51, 1.18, 1.17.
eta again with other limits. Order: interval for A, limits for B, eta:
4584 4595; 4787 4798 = 5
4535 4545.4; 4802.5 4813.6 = 6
